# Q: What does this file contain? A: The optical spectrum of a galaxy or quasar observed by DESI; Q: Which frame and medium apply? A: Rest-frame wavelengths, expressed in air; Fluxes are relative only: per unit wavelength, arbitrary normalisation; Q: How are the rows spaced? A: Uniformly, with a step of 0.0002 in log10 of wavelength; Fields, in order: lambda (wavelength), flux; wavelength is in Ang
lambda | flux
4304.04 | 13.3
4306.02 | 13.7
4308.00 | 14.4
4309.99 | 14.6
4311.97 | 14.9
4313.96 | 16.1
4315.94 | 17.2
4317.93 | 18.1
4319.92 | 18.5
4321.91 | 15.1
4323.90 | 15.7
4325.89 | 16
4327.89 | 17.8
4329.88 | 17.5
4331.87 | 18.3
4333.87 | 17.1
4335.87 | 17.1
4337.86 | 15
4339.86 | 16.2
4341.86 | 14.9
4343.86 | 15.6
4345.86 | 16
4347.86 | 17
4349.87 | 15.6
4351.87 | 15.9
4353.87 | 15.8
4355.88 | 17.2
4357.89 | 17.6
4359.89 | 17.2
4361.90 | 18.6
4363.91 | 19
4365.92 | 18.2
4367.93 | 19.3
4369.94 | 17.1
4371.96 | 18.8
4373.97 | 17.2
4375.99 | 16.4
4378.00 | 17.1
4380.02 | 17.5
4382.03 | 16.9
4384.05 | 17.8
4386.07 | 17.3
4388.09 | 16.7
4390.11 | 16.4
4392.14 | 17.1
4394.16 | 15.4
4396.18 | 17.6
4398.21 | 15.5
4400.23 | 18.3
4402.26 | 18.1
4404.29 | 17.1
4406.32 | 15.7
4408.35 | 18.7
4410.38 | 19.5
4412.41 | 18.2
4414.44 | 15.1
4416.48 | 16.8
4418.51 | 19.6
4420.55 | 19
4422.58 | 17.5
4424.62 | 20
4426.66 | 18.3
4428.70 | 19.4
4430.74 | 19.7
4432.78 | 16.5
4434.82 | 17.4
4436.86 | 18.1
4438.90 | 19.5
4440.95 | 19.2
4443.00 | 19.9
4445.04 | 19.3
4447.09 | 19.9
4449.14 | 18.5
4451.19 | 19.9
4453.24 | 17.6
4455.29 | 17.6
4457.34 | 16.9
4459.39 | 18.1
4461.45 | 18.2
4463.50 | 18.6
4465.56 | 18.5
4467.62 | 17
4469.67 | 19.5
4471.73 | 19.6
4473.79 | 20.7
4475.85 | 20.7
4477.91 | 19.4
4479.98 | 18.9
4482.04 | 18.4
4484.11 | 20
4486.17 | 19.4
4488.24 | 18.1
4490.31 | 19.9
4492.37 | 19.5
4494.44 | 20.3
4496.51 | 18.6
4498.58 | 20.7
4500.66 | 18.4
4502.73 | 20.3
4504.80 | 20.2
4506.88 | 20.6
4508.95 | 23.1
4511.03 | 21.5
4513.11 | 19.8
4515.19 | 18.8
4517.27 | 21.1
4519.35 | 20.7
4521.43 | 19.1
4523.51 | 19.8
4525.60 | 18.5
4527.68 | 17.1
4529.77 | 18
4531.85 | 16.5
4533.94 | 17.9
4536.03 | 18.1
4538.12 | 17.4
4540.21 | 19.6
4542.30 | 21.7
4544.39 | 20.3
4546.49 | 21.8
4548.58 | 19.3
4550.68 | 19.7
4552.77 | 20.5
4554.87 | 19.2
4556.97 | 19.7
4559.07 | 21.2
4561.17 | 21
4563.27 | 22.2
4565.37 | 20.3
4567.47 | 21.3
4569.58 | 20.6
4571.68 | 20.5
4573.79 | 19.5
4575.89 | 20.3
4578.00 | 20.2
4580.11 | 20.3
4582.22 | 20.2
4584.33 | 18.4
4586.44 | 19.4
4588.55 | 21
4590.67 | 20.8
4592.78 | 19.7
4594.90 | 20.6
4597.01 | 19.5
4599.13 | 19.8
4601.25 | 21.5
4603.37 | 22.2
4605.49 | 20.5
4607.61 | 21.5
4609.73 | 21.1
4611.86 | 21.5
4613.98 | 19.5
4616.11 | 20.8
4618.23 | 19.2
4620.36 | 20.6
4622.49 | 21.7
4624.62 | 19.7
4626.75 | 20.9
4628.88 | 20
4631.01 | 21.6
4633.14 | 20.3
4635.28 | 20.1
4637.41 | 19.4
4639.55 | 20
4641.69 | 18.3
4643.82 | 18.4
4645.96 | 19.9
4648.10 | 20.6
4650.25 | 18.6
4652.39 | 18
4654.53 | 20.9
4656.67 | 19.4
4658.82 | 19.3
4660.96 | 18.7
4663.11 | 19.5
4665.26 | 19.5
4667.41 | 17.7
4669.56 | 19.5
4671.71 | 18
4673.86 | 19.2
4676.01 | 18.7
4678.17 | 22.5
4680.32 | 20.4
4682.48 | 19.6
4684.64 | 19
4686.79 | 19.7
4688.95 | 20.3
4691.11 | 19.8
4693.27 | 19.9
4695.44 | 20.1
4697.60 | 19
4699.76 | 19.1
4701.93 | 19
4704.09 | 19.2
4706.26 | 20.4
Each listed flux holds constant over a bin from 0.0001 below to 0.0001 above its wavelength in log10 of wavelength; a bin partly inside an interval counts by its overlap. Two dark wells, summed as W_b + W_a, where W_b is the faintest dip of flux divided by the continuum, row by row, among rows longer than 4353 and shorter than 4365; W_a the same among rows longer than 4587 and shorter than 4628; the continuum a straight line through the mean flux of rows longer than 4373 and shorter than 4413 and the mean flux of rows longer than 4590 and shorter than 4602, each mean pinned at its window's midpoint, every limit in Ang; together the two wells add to 1.88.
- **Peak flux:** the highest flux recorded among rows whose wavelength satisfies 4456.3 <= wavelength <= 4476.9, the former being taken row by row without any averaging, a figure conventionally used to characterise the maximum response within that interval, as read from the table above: 20.7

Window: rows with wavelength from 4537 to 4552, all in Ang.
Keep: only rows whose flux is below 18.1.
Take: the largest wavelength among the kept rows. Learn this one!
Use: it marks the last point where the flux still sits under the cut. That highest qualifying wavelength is 4538.12 Ang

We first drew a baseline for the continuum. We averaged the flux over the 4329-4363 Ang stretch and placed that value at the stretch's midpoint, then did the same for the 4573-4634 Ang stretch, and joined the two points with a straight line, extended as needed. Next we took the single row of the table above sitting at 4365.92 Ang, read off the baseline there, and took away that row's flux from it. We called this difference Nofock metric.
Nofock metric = -1.3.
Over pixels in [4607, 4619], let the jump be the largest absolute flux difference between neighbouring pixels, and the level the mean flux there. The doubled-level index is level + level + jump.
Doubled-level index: 43.2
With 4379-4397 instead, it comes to 36.1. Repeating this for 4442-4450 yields 40.2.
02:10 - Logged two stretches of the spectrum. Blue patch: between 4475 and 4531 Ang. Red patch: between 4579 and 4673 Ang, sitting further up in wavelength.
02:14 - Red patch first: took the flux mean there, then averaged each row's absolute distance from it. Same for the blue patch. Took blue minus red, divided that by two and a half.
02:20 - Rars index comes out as 0.040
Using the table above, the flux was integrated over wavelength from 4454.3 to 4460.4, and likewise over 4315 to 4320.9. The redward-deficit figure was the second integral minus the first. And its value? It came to -1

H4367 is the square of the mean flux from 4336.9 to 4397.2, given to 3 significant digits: 287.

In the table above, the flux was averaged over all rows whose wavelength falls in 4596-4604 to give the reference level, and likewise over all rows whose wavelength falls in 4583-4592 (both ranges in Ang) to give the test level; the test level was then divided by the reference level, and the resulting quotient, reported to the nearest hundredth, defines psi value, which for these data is 0.96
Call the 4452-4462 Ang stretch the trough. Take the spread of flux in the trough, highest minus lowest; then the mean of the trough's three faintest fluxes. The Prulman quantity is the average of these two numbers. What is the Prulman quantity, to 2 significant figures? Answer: 9.3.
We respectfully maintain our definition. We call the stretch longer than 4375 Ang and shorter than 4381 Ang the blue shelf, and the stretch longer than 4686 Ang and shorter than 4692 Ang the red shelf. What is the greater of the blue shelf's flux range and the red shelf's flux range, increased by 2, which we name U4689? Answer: 3.10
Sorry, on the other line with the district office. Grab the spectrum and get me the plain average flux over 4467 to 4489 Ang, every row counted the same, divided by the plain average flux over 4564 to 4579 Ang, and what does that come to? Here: 0.94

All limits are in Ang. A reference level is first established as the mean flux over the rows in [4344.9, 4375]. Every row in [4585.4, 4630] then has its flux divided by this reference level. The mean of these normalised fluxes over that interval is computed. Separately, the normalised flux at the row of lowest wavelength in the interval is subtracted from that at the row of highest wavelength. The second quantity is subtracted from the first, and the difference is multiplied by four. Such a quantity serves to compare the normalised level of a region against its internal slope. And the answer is 4.6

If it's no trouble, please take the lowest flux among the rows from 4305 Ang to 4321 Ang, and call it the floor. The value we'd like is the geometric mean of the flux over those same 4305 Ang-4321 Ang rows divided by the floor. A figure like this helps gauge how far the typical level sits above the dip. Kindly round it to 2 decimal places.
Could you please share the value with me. 1.16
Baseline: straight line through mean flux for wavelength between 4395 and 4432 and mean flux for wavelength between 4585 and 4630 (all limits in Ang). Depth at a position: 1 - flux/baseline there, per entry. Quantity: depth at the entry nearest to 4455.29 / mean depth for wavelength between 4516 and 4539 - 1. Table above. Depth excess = 0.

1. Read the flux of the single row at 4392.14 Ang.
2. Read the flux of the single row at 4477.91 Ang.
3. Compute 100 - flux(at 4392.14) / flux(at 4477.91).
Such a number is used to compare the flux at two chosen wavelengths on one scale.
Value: 99.1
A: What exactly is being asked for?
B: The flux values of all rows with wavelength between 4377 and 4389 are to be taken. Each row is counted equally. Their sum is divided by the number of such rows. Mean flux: 17.22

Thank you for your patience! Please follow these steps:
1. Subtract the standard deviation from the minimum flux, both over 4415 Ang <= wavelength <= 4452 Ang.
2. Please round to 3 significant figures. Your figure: 15.4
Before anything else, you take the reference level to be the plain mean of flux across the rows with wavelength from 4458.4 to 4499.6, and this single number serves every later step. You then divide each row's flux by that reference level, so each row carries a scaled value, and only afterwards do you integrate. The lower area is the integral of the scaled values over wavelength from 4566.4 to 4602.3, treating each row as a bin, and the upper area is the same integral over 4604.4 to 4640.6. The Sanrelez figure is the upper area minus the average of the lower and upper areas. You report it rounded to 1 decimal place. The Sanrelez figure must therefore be 0.4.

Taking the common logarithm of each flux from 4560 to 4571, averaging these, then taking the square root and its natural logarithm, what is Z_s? 0.140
